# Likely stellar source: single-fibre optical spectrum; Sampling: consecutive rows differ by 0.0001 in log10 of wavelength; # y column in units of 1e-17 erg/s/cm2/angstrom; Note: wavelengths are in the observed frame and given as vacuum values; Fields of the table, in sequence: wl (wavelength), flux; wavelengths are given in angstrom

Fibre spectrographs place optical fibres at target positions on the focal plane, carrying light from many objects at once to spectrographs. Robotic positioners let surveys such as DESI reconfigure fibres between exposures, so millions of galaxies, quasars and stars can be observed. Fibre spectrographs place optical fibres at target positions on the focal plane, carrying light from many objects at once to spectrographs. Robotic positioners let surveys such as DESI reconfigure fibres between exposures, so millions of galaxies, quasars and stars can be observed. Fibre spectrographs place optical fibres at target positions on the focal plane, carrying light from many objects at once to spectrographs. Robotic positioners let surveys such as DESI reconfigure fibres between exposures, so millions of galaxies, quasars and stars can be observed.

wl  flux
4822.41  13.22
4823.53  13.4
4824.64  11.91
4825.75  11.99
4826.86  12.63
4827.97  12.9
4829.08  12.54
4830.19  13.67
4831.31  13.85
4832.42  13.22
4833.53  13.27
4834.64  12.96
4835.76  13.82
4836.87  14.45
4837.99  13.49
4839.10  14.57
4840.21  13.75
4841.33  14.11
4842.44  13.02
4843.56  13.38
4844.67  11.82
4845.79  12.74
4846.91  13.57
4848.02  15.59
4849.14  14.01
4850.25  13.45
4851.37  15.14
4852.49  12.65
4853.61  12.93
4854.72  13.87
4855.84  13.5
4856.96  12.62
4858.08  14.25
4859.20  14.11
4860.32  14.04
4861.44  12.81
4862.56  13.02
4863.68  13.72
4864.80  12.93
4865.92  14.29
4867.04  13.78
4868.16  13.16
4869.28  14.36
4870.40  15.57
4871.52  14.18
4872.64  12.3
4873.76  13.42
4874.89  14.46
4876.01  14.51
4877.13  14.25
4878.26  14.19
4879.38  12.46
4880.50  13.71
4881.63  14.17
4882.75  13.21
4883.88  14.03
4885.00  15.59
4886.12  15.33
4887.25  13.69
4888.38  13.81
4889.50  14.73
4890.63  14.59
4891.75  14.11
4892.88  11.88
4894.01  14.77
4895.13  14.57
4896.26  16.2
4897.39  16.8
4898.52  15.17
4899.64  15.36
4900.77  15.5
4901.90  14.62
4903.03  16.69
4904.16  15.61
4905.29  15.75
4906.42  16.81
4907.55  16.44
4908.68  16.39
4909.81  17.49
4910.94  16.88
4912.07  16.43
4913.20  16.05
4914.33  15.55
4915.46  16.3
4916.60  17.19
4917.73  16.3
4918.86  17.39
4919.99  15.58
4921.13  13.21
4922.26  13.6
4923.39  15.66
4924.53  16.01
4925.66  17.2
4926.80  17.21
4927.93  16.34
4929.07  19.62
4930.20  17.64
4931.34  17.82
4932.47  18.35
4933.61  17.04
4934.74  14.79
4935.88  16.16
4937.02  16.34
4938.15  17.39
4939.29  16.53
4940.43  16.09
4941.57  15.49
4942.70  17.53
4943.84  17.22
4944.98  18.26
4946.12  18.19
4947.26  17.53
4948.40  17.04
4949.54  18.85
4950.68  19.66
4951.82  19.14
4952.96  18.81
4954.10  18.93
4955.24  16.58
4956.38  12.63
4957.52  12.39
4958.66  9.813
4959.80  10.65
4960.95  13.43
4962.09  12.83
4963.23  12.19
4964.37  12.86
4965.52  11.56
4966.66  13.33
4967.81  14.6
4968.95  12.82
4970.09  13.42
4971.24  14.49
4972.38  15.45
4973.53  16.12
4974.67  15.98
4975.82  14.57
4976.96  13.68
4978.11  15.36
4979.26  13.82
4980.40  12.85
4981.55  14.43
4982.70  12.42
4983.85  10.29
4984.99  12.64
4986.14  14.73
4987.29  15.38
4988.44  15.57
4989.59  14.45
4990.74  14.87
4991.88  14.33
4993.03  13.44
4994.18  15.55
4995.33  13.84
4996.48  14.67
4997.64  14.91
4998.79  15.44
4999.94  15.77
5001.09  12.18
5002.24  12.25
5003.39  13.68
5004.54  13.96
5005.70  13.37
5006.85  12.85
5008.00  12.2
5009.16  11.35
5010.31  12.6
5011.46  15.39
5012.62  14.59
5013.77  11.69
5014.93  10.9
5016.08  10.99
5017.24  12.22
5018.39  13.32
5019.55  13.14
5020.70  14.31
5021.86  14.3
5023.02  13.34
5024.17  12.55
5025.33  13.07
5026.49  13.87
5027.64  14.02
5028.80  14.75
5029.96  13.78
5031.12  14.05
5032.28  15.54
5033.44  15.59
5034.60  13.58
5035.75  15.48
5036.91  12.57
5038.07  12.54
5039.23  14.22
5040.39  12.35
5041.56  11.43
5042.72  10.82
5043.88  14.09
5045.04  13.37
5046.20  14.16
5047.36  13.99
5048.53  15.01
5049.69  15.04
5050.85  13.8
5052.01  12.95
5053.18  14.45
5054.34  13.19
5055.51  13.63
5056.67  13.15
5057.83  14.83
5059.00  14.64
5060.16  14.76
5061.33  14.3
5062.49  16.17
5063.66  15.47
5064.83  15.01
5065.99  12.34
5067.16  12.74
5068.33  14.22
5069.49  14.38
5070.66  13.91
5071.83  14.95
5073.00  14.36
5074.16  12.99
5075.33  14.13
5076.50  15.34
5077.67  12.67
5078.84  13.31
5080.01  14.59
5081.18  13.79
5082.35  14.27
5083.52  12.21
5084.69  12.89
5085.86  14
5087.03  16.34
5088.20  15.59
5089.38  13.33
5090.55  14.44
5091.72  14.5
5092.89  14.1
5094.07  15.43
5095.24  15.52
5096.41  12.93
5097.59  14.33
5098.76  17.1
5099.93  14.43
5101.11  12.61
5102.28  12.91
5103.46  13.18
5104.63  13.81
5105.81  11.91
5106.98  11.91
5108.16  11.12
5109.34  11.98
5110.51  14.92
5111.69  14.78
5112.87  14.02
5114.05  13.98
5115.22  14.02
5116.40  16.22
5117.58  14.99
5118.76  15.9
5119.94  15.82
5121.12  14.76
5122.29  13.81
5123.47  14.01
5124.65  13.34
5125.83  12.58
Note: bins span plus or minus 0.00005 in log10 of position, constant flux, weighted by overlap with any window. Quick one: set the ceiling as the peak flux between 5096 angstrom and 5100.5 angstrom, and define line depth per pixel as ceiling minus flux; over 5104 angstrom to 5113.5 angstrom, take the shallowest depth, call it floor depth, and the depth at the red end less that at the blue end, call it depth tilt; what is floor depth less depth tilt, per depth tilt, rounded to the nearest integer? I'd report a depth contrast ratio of -11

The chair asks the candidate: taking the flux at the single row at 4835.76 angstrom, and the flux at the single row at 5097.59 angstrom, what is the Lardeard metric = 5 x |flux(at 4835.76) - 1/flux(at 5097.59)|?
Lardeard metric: 69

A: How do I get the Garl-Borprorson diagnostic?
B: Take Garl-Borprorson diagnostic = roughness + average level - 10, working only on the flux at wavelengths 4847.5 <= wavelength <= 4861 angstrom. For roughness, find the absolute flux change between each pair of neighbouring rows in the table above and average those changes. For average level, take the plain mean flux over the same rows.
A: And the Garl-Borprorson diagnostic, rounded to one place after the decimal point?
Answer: 4.8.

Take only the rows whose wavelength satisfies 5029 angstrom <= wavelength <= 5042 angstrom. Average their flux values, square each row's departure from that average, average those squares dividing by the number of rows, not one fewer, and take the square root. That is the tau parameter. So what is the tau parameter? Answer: 1.35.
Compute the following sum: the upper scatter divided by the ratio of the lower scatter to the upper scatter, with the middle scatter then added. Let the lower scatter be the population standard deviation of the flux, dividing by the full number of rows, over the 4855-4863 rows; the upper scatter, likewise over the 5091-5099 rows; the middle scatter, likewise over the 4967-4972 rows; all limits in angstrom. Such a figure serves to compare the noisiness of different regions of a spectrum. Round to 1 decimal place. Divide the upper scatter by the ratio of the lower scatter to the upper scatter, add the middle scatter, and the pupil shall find 3.2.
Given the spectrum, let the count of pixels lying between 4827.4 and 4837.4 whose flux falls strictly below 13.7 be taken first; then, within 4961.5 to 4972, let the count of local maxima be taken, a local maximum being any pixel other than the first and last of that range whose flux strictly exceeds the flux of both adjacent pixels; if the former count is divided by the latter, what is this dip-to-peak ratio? 3.0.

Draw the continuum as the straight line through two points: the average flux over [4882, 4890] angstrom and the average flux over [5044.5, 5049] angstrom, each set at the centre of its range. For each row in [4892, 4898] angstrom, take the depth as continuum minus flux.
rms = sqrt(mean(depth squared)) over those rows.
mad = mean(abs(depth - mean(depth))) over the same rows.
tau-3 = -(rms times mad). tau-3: -2.4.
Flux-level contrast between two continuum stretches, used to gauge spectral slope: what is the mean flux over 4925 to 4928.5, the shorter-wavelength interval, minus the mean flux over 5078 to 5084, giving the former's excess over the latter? 3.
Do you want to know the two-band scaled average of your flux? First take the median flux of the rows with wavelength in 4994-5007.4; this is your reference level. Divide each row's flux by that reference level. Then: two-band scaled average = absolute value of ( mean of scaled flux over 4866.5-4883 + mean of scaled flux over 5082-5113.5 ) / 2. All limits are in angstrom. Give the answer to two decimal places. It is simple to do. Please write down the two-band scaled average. 1.00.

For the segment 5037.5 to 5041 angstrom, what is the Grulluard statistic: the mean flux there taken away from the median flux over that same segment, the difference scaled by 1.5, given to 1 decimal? -0.7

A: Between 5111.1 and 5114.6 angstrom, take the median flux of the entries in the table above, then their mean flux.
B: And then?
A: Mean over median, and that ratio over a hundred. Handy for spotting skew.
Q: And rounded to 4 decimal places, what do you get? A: 0.0102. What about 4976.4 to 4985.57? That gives 0.0099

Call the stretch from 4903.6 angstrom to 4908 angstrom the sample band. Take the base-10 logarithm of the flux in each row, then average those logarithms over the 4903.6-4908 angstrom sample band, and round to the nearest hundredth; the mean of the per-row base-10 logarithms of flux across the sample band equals 1.21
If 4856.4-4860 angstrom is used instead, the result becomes 1.13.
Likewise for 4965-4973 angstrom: 1.13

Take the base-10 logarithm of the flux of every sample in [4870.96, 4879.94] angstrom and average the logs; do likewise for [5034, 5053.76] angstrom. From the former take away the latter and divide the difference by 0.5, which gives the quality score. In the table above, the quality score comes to 0.015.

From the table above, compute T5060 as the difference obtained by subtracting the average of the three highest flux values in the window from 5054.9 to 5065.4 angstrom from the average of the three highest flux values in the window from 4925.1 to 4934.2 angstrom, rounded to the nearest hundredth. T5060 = 3.05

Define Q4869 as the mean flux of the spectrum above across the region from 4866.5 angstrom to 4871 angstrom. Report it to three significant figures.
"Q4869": 14.2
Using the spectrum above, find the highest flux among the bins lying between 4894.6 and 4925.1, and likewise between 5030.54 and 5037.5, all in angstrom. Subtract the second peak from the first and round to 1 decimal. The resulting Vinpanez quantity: 1.9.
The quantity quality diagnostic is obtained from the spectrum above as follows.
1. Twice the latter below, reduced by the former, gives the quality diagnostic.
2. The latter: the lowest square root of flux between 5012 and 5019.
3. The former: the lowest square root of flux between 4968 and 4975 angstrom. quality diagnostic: 3.0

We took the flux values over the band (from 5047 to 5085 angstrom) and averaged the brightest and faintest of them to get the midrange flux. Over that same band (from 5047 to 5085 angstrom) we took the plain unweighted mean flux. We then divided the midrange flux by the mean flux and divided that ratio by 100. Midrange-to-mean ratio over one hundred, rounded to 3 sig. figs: 0.0101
